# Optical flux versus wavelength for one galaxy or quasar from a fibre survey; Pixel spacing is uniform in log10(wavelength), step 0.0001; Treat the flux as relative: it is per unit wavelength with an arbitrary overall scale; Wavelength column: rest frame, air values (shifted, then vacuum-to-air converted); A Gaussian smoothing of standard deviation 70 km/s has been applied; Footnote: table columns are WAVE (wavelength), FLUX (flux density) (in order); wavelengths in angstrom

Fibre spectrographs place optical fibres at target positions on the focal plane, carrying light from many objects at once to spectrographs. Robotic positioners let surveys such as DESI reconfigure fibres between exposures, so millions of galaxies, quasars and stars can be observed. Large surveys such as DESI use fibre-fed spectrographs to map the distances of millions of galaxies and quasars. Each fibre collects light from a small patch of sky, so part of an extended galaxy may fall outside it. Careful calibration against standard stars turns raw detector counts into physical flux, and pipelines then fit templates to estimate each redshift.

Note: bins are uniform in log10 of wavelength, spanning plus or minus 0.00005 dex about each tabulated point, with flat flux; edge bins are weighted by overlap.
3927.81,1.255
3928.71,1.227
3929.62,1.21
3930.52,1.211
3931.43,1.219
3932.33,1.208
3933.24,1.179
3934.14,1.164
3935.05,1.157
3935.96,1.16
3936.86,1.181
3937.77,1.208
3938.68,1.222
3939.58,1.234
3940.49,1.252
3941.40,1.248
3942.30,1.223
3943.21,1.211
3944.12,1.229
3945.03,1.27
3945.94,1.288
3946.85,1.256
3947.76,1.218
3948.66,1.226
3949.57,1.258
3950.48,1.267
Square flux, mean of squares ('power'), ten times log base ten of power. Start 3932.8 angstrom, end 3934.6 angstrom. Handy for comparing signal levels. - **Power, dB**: 1.38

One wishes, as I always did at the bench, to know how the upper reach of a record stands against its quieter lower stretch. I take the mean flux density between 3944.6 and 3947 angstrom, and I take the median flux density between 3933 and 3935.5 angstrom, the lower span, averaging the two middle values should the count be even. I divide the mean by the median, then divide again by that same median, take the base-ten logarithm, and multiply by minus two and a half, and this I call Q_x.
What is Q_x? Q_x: 0.069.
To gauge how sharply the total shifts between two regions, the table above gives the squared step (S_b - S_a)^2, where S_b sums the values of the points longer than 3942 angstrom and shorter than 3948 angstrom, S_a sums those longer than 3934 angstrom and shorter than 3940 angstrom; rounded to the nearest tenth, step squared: 0.1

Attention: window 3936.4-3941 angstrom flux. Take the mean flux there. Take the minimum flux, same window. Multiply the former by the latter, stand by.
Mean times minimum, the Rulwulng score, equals 1.44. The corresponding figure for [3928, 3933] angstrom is 1.47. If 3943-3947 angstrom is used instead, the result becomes 1.51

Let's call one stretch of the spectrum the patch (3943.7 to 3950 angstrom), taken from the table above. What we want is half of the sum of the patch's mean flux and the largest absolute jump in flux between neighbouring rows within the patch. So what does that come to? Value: 0.645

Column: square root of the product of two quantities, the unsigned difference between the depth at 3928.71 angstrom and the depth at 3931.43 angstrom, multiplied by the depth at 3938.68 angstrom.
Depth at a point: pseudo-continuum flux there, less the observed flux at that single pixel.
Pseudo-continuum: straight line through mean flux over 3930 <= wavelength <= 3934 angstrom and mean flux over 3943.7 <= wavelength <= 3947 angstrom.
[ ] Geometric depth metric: 0.01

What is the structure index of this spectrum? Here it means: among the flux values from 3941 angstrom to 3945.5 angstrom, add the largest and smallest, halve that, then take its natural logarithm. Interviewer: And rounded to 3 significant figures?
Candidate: 0.216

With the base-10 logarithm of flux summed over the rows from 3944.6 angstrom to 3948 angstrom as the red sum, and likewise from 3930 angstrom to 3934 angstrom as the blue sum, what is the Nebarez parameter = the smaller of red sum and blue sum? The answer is 0.323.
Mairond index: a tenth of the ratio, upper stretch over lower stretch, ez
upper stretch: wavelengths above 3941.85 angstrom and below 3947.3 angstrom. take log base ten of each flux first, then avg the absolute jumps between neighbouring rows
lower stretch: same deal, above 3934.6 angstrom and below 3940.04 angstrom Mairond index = 0.150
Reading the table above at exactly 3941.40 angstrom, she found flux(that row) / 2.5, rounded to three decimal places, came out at 0.499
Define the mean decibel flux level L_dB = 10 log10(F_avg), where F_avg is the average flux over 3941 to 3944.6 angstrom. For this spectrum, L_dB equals 0.89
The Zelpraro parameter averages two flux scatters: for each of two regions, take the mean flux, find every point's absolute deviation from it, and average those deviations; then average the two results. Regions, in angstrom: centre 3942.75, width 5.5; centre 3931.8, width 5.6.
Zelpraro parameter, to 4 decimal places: 0.0179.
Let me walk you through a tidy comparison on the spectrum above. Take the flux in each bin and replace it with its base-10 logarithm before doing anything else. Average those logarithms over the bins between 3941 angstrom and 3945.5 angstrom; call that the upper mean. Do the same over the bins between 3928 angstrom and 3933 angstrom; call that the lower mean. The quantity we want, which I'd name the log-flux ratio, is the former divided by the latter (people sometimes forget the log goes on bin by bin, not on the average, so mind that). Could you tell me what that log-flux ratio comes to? 1.09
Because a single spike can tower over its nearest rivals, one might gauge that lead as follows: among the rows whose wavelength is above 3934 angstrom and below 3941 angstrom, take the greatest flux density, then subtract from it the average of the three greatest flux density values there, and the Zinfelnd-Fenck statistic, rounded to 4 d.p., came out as 0.0160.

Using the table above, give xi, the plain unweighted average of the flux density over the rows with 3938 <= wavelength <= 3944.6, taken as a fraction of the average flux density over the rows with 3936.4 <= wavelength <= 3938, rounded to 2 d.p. 1.03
